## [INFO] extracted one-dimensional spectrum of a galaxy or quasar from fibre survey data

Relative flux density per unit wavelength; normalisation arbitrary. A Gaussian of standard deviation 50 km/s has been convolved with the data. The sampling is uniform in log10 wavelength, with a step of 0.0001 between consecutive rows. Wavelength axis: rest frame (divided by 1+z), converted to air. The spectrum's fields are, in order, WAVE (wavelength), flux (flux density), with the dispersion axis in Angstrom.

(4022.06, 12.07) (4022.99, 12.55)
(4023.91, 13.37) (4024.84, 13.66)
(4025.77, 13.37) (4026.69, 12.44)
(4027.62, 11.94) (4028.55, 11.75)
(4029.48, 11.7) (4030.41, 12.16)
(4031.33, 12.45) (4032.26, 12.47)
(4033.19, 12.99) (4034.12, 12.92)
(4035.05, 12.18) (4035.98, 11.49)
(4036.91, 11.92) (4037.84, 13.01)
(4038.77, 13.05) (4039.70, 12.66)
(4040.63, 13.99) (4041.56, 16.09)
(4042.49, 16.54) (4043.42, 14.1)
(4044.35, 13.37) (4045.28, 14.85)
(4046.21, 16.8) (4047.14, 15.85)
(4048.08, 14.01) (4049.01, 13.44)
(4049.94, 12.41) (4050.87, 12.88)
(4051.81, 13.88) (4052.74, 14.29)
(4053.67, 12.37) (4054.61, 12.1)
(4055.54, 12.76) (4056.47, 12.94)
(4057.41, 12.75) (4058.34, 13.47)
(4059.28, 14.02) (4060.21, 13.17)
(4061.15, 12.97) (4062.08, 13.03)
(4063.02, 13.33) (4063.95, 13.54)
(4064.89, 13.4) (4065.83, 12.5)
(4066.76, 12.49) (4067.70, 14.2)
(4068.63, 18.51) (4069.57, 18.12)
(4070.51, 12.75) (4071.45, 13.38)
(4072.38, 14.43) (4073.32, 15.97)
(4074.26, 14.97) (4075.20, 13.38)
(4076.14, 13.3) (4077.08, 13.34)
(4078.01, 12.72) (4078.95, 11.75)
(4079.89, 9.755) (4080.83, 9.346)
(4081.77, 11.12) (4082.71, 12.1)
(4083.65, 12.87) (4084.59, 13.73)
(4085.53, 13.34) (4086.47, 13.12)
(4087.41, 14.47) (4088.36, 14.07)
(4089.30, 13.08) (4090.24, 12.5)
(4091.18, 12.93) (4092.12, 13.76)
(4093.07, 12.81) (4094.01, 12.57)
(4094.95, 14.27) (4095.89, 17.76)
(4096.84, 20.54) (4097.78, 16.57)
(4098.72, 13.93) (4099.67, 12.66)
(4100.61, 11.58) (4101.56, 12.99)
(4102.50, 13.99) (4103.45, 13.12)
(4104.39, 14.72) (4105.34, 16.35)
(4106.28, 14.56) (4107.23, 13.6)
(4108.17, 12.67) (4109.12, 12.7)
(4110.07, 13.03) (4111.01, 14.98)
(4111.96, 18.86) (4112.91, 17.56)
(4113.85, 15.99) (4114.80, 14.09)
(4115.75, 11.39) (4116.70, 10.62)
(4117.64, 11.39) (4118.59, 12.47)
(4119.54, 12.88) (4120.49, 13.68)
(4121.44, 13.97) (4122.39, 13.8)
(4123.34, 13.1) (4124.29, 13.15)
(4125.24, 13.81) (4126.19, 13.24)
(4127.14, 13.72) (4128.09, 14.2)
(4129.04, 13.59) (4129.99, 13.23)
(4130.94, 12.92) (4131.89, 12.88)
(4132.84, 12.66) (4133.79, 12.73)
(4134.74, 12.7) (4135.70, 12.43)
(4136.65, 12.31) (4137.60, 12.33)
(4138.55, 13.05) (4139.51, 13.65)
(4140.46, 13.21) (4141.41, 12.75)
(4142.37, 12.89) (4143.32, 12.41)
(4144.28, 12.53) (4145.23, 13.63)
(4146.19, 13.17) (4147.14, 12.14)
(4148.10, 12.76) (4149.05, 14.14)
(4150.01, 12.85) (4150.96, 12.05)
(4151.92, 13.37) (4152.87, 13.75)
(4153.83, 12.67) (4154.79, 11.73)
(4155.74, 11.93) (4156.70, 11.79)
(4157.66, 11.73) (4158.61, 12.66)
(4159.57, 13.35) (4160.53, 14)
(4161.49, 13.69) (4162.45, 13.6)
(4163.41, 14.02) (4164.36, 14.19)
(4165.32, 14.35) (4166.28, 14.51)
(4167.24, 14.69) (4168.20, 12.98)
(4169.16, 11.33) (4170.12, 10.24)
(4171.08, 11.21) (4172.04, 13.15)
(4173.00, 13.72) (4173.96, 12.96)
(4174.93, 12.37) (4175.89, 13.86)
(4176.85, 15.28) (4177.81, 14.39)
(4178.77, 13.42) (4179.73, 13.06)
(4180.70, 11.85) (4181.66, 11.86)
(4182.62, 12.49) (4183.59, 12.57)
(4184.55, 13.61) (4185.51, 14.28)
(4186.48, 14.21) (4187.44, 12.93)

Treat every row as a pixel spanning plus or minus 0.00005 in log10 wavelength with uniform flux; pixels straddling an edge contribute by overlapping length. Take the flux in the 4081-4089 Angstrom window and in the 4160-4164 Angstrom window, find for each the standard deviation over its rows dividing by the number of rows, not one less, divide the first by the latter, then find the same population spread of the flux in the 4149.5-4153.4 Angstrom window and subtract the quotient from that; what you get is -4.8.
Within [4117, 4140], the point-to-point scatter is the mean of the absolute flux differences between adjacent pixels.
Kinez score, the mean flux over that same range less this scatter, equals 12.7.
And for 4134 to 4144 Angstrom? 12.4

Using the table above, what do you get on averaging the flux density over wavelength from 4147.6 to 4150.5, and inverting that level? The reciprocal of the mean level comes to 0.0755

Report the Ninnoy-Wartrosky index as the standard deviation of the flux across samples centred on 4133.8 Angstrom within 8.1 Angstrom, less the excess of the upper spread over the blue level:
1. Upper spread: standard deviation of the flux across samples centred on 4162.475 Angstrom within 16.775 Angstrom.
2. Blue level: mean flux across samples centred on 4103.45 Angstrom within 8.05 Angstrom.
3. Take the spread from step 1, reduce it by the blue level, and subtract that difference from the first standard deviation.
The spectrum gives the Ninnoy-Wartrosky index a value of 13.9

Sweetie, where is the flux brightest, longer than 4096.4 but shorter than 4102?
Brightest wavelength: 4096.84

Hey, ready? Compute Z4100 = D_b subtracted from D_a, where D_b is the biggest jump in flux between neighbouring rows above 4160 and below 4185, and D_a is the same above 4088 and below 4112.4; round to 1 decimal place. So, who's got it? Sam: 2.0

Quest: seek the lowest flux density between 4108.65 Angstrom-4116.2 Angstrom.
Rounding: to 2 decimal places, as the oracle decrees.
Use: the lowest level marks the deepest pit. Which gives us 11.39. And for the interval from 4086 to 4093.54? 12.50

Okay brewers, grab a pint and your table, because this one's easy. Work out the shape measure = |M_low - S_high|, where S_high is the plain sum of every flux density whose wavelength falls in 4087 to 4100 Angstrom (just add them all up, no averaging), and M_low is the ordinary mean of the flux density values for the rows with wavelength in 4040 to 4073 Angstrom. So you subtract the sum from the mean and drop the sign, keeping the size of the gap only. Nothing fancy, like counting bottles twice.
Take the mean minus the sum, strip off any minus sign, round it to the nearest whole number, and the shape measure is 188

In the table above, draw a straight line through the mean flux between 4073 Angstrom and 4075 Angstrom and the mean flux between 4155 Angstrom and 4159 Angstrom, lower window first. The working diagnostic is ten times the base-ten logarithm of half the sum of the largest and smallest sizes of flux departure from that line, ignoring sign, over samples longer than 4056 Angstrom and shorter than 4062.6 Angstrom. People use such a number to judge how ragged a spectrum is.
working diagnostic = 4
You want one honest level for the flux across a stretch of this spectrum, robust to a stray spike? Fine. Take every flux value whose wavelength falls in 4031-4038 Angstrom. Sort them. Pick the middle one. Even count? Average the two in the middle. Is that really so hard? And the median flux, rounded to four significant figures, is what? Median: 12.46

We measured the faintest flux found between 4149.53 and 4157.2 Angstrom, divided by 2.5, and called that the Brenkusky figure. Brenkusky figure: 4.7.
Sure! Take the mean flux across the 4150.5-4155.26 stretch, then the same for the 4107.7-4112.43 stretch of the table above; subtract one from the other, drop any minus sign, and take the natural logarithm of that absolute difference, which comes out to 0.6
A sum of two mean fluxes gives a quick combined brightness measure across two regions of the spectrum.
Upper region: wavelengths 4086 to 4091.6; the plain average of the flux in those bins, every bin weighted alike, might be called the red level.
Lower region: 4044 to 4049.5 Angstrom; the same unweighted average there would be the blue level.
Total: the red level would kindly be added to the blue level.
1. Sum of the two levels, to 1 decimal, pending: 28.1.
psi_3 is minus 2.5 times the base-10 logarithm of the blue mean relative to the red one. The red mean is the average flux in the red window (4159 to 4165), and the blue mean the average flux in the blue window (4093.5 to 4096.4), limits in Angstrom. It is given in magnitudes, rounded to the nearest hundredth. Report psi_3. -0.08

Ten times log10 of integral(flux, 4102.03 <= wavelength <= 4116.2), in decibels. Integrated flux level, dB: 23.1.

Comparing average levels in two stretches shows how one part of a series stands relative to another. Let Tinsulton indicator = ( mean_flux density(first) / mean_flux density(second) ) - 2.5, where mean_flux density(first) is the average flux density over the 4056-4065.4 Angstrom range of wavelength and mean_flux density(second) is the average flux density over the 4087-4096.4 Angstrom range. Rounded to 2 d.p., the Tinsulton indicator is -1.54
